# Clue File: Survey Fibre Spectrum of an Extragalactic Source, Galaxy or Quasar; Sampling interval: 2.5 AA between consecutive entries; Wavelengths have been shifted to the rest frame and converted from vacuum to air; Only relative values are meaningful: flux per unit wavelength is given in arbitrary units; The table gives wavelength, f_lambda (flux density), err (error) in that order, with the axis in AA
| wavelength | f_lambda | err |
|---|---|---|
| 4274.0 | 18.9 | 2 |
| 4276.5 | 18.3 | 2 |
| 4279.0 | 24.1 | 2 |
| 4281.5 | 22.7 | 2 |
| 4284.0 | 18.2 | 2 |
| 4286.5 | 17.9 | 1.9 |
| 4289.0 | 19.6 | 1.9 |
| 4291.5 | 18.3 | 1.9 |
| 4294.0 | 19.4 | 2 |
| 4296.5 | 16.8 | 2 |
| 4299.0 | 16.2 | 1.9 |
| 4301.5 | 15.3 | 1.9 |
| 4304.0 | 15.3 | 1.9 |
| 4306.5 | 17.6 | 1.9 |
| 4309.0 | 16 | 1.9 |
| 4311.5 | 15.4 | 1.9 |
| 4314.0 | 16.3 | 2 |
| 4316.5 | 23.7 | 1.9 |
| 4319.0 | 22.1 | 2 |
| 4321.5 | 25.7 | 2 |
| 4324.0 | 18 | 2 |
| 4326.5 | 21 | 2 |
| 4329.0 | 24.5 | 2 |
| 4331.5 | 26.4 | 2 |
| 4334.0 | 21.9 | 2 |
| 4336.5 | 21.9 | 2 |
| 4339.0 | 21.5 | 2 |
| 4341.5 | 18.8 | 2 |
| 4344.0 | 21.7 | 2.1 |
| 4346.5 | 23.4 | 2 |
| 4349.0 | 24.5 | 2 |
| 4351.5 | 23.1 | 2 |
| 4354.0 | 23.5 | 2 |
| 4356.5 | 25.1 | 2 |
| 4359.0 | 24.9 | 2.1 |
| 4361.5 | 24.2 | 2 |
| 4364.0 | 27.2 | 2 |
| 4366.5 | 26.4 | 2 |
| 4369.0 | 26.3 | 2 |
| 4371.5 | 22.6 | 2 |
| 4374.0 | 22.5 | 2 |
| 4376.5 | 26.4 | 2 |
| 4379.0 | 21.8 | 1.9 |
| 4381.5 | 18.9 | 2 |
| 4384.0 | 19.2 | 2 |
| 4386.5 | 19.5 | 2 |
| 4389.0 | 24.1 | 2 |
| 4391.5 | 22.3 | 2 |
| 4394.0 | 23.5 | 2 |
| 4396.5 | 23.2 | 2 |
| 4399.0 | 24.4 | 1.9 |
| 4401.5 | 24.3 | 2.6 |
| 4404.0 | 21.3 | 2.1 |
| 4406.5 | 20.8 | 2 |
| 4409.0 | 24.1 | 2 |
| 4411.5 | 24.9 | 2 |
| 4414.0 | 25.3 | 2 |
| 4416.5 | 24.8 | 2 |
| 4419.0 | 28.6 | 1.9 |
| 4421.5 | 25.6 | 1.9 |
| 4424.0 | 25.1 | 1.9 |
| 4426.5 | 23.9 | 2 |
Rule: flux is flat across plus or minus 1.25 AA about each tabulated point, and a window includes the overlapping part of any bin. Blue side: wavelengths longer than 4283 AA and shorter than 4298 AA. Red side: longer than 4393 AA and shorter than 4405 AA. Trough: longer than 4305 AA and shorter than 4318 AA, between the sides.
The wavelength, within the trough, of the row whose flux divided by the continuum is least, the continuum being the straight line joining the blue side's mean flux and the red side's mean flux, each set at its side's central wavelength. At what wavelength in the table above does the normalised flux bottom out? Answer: 4311.5 AA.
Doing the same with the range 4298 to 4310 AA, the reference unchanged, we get 4304.0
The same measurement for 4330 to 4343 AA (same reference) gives 4341.5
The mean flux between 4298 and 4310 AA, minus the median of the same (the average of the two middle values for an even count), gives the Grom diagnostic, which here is 0.1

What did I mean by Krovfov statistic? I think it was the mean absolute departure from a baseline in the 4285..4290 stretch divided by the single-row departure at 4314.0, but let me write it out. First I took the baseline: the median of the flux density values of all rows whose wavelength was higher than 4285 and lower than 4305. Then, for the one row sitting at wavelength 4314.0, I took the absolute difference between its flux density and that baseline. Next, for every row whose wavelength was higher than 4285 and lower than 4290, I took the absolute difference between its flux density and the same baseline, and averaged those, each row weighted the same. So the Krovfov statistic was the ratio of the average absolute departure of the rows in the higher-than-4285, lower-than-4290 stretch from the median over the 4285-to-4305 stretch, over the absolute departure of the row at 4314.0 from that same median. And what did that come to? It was 1.3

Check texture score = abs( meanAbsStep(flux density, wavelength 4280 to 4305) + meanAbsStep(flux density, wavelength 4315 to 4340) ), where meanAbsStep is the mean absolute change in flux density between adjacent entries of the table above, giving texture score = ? 4.4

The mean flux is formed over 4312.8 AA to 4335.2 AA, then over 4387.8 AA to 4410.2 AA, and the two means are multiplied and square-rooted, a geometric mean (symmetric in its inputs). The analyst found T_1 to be 22.6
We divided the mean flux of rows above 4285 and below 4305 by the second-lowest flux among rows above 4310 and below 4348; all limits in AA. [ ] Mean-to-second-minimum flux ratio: 1.1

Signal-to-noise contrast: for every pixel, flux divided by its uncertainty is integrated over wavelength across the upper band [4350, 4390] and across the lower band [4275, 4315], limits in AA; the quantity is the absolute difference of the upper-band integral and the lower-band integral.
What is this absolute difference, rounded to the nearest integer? 100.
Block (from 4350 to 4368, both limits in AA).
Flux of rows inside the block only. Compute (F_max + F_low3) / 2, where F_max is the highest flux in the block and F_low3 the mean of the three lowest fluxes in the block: 25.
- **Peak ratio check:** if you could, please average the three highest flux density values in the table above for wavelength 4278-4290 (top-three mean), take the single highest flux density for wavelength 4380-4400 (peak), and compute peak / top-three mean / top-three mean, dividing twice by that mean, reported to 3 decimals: 0.050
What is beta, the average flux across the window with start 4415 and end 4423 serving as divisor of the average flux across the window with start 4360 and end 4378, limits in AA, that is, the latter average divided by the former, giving 0.95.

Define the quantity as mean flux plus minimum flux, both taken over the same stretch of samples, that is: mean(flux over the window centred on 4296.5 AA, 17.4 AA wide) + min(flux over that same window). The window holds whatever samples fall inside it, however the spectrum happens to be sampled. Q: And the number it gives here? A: 33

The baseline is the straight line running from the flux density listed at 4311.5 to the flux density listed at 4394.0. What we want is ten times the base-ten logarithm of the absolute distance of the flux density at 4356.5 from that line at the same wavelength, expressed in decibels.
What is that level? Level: 7.2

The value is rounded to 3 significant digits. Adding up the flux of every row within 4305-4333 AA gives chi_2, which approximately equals 227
